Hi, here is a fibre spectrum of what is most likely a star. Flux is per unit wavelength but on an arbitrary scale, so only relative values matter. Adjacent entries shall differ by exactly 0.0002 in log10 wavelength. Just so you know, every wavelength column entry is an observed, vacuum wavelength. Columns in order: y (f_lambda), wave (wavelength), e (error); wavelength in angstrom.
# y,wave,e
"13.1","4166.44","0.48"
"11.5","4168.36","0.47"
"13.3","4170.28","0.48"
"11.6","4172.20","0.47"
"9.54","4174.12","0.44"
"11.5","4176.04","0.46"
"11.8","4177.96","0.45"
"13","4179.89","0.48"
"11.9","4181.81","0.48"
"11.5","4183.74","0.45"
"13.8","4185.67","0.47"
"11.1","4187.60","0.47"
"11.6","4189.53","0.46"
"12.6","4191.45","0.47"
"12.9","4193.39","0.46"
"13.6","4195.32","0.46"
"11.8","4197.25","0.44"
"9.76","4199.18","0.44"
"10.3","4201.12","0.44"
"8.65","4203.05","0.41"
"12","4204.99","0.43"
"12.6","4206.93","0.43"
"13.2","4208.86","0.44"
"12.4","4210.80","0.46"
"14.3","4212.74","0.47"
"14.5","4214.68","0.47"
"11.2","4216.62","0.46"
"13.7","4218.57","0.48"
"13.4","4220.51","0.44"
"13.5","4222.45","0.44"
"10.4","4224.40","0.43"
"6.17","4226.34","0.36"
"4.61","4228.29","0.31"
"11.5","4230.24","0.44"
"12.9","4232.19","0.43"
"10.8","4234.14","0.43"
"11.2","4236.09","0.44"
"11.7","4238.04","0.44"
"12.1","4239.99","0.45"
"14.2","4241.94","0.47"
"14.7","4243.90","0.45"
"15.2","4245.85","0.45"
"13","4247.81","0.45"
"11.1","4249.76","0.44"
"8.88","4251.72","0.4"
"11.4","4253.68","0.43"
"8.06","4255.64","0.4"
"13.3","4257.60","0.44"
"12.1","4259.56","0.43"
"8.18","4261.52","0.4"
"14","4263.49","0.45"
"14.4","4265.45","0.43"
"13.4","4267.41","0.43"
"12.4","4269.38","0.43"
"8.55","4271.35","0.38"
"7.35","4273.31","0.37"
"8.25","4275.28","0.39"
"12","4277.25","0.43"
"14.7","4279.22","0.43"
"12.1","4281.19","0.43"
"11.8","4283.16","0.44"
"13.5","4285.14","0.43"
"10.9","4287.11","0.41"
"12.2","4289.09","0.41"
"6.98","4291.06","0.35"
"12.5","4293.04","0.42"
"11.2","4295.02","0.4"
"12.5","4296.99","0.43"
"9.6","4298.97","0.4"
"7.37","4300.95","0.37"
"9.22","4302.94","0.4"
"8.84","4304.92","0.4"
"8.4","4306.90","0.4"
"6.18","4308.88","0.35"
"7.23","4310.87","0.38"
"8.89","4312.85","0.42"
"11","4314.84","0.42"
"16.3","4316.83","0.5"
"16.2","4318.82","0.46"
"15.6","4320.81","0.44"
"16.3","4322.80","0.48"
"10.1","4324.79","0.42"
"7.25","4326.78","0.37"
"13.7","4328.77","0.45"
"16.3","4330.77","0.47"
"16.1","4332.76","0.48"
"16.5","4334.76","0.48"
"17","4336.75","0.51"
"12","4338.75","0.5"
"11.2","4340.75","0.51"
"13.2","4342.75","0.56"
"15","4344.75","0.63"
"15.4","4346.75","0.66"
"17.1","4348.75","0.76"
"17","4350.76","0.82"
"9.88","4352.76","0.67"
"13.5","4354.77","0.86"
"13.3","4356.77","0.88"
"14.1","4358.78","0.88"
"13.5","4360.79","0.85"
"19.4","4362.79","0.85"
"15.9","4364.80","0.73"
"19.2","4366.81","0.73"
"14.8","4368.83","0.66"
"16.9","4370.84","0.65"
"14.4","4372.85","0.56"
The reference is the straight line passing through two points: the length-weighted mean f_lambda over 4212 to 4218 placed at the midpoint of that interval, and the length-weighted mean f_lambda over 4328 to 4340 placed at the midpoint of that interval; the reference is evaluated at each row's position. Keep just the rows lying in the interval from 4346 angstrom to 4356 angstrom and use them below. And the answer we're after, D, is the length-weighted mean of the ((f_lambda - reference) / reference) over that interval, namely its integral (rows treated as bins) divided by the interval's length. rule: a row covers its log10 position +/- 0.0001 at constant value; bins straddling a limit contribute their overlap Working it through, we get -0.06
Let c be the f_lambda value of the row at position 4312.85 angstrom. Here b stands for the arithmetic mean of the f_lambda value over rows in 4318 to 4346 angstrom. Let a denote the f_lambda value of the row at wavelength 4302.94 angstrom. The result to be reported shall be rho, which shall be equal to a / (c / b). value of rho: 14.6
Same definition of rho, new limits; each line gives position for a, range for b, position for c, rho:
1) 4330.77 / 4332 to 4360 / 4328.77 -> 17.1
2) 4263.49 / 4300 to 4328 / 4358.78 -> 10.6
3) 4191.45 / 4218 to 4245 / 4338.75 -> 12.1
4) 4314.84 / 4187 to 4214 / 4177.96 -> 11.1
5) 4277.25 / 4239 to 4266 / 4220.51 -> 10.9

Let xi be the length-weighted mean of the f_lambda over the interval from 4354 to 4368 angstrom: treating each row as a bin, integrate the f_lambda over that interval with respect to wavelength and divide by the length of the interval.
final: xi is 15.6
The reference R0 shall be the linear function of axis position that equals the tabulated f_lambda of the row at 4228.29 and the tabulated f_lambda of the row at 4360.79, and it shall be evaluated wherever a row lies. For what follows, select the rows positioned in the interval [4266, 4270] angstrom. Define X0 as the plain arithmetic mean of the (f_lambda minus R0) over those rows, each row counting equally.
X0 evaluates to 6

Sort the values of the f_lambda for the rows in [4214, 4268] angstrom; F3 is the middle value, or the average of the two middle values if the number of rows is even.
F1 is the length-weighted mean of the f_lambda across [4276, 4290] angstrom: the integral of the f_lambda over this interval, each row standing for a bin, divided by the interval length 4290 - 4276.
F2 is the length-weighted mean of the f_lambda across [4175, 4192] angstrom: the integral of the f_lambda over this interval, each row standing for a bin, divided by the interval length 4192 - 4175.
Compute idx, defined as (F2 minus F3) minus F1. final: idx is -12.4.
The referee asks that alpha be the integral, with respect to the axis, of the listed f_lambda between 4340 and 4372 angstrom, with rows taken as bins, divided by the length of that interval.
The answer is 15.0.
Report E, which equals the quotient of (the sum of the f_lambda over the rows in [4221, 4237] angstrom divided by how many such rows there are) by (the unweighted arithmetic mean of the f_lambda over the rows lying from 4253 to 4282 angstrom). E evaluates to 0.89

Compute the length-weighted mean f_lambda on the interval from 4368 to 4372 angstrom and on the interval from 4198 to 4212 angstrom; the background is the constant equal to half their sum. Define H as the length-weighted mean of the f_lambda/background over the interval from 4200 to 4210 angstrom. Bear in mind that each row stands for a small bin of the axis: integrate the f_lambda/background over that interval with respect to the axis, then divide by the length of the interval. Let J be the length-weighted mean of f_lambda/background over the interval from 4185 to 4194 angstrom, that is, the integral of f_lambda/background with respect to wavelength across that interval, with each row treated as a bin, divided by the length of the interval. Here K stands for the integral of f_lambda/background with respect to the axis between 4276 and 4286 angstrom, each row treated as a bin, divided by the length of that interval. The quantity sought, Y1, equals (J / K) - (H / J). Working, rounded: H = 0.83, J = 0.91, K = 0.93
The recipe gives 0.05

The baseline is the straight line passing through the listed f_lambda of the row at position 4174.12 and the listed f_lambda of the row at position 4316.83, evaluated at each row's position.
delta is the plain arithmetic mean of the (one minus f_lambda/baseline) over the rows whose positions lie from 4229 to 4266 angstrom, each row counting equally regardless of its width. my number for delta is 0.07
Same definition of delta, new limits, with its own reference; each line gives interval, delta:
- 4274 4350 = 0.25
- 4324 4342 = 0.22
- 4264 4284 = 0.19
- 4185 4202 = -0.14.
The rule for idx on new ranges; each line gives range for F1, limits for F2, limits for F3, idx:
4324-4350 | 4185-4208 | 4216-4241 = -13.8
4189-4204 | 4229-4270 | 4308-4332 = -11.7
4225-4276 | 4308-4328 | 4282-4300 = -11.4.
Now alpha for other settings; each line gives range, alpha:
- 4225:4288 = 11.4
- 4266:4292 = 11.2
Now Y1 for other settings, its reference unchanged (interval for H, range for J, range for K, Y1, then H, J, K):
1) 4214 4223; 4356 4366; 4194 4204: 0.55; 0.97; 1.13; 0.80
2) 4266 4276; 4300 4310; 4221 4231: -0.43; 0.75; 0.59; 0.69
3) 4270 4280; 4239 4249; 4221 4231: 0.73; 0.75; 1.01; 0.69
